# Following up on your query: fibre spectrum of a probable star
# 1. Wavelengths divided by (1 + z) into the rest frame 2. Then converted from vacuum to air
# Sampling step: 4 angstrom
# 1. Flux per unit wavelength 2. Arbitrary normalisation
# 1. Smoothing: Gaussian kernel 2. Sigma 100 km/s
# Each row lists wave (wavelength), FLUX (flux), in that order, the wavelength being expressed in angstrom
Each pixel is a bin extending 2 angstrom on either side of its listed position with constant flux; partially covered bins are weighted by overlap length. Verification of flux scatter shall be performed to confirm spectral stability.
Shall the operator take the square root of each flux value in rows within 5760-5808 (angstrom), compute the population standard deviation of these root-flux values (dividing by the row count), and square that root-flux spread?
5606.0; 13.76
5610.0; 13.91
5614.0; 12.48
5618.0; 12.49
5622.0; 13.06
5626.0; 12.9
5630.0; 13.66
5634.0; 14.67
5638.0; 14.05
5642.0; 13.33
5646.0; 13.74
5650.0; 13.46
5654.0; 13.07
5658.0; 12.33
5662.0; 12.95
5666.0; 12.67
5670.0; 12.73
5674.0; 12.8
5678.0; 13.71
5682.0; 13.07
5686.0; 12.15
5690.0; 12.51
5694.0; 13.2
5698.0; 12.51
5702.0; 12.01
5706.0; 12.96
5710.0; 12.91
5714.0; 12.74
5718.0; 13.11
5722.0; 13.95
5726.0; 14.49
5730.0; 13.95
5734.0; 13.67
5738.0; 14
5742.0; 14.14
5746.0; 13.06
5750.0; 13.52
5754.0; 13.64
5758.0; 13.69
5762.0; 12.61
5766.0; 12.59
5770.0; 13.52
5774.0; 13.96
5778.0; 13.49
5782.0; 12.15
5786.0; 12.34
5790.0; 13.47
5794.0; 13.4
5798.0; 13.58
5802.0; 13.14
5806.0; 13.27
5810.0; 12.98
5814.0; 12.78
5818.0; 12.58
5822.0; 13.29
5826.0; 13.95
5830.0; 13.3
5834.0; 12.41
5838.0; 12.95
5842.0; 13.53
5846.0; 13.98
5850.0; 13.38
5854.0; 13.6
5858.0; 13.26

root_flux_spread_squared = 0.0057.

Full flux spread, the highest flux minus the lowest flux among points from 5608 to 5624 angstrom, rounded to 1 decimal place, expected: 1.4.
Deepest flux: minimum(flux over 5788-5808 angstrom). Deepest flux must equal 13.14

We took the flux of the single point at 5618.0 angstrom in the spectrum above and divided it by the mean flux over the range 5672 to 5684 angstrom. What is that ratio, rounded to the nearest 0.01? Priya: 0.95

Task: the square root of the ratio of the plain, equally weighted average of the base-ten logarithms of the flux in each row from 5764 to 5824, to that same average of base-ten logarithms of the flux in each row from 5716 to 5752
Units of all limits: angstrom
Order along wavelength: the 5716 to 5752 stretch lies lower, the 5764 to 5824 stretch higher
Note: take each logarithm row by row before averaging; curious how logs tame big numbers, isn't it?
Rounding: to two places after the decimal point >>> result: 0.99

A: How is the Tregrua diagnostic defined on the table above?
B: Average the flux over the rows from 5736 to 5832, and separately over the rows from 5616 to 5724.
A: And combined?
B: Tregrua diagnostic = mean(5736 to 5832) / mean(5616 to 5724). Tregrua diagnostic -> 1.02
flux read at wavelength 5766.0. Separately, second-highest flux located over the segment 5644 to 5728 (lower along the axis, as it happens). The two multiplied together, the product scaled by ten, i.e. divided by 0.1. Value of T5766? 1756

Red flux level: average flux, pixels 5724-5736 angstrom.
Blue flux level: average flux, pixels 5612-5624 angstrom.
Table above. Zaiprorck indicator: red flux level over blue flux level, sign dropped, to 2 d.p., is 1.11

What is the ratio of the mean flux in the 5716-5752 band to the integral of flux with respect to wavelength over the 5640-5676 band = 0.0294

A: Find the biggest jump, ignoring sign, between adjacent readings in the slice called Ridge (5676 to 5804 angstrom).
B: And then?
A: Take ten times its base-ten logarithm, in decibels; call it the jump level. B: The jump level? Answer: 1.3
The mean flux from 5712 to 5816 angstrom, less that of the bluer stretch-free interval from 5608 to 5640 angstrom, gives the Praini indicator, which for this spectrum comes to 0.0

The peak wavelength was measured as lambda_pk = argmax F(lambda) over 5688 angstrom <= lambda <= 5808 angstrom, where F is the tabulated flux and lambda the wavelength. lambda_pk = 5726.0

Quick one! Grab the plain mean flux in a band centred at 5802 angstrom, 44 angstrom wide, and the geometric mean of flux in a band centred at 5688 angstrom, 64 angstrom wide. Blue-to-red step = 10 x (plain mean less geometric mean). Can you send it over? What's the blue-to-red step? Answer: 2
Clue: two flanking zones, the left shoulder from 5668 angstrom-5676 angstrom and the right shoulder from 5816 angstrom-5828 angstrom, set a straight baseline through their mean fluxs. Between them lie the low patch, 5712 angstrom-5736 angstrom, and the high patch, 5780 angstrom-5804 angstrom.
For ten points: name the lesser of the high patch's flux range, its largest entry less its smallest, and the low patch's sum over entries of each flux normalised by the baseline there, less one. 0.33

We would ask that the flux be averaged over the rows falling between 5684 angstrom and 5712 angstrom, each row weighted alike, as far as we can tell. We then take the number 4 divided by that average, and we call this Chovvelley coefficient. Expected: 0.317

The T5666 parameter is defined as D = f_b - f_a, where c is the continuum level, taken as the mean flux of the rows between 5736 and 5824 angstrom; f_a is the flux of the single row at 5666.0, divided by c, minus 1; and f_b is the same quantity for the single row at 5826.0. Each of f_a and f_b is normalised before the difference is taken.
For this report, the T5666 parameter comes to 0.10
